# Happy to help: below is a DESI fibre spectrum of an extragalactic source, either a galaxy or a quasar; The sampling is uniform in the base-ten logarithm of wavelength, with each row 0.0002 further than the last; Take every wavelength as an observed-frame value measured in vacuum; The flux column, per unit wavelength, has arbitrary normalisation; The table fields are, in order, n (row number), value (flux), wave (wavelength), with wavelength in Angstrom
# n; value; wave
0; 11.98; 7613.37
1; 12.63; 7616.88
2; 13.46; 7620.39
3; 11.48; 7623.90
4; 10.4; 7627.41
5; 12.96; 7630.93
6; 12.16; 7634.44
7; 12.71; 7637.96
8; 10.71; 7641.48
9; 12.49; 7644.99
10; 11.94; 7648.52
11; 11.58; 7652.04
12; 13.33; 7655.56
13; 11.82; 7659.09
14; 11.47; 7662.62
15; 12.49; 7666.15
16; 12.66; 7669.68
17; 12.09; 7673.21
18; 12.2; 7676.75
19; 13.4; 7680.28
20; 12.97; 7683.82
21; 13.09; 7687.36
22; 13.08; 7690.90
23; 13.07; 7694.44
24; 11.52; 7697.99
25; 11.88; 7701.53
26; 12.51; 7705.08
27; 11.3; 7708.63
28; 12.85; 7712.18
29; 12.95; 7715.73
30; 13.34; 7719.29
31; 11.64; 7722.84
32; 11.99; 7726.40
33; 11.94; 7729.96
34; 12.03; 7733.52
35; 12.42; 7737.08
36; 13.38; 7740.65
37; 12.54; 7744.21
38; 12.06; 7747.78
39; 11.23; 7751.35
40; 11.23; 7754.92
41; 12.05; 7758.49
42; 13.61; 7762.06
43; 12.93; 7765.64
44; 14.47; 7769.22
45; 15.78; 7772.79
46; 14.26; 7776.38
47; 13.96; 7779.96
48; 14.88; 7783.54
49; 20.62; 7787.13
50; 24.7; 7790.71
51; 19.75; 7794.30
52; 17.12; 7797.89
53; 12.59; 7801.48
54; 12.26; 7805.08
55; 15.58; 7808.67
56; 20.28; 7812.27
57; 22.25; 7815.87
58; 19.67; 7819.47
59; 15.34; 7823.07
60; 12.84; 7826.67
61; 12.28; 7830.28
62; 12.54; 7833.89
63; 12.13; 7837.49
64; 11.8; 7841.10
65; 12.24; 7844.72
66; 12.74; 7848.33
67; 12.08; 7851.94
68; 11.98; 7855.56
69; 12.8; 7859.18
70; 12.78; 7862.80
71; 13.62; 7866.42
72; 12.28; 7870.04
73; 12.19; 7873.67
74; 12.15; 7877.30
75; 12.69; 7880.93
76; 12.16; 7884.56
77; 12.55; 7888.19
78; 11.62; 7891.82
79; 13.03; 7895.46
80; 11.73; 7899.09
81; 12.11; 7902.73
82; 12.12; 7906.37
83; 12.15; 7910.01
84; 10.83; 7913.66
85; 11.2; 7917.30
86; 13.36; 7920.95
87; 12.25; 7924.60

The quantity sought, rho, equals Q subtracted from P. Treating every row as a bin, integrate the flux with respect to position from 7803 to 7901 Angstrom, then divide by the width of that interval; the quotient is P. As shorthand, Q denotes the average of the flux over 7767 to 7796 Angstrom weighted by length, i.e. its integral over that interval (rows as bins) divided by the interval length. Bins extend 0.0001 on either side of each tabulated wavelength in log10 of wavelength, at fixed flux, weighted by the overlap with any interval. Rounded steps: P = 13.5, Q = 17.2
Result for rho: -3.7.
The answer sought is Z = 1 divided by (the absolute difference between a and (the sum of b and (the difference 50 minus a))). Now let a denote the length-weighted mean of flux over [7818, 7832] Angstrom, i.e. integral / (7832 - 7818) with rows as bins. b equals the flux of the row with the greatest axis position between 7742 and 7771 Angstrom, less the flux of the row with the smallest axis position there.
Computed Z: 0.045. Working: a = 14.9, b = 1.9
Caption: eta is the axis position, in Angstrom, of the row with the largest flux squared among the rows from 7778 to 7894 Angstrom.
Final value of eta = 7790.71 Angstrom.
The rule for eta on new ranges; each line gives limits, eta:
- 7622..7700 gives 7680.28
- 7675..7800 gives 7790.71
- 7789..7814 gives 7790.71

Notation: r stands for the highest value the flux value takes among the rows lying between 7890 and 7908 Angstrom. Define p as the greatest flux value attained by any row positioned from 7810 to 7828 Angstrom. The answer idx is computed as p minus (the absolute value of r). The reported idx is 9.2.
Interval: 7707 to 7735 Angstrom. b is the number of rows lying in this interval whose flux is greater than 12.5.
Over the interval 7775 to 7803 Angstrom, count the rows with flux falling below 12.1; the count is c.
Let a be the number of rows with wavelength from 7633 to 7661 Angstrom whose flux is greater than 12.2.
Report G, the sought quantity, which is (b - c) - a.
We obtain 0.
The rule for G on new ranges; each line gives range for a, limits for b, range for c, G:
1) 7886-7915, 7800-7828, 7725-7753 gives 0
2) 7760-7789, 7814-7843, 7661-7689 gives -5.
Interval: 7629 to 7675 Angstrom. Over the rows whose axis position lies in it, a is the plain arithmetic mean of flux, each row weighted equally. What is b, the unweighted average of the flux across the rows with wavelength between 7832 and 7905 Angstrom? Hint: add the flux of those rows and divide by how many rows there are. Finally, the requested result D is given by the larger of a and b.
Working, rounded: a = 12.2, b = 12.4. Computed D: 12.4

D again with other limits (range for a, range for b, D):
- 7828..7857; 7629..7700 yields 12.4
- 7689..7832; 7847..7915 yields 14.3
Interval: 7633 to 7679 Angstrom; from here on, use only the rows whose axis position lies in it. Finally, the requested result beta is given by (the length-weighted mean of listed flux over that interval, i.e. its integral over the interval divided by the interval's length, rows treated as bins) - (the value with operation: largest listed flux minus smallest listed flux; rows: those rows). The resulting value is 9.5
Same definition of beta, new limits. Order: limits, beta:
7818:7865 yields 5.3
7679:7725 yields 10.5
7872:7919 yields 9.8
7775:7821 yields 5.1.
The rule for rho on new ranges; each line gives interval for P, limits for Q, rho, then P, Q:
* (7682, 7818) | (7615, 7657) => 2.0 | 14.1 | 12.1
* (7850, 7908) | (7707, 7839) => -2.0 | 12.4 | 14.4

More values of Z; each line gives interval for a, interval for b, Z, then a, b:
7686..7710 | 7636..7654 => 0.041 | 12.4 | -1.1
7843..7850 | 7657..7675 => 0.040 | 12.5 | 0.3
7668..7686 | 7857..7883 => 0.041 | 12.7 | -0.1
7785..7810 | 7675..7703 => 0.068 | 17.5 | -0.3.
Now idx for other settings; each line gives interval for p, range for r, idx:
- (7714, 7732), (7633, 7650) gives 0.6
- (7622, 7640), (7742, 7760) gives 0.4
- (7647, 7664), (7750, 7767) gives -0.3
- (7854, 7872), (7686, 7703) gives 0.5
